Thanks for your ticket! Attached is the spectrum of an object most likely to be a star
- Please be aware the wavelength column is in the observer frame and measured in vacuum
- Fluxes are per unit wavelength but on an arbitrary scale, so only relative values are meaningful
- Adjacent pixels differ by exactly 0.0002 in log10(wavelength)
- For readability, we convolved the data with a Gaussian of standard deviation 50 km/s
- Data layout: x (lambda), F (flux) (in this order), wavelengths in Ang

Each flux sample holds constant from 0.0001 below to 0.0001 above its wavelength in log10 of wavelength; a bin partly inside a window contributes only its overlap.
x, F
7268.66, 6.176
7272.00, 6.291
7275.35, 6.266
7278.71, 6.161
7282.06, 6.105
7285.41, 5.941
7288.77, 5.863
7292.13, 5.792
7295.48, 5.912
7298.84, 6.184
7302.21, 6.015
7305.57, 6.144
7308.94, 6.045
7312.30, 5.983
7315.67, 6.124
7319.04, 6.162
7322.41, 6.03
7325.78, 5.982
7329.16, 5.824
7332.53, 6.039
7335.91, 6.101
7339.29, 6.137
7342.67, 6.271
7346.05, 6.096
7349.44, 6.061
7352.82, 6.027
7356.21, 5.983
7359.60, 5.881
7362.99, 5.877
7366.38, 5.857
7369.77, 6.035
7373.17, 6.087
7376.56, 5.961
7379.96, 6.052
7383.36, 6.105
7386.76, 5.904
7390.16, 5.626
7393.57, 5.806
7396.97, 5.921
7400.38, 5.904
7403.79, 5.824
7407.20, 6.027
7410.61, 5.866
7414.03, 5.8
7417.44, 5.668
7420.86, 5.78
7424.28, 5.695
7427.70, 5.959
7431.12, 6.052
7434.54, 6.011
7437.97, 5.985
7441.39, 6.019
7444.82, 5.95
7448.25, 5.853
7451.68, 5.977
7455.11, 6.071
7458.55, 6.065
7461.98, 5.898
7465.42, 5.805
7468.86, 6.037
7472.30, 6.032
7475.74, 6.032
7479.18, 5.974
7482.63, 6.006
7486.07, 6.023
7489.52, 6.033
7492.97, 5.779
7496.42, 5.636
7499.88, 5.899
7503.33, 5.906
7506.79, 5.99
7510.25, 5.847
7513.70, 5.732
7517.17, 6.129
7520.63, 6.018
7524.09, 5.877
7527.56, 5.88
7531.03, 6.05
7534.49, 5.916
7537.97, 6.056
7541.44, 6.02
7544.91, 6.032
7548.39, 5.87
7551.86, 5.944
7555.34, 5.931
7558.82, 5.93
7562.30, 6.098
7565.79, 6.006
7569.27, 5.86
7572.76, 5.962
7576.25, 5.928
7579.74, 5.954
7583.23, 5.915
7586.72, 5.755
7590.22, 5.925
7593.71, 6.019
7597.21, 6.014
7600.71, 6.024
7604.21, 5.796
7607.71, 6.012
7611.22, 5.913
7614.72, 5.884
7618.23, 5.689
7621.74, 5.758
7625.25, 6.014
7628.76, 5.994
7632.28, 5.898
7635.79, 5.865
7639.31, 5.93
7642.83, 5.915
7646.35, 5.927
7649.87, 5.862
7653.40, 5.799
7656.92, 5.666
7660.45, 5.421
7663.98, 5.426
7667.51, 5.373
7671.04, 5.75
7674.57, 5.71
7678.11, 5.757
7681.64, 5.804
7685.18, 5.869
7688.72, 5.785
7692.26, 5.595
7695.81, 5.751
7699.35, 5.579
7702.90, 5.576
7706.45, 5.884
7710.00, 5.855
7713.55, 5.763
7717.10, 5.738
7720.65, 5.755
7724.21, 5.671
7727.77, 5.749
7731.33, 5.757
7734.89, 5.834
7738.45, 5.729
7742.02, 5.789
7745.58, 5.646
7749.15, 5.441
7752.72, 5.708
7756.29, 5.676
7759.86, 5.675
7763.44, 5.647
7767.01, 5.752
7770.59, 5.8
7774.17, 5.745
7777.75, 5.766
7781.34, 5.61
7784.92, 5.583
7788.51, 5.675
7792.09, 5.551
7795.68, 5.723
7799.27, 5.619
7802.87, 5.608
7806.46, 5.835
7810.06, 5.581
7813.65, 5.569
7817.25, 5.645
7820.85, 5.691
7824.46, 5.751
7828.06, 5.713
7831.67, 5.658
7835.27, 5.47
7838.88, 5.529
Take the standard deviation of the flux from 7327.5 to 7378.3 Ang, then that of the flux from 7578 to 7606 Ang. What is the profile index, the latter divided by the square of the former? 7.0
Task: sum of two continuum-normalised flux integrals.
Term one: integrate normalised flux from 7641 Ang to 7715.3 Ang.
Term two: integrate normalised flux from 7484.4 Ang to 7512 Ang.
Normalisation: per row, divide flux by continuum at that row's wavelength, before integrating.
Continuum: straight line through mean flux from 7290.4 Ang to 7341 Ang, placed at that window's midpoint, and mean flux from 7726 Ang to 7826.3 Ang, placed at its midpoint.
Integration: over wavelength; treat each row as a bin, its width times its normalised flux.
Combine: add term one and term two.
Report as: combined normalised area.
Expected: 101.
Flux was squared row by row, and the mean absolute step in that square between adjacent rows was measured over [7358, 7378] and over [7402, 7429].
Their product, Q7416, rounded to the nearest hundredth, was 1.55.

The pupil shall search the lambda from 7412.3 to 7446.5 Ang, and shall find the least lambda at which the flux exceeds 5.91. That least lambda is 7427.70 Ang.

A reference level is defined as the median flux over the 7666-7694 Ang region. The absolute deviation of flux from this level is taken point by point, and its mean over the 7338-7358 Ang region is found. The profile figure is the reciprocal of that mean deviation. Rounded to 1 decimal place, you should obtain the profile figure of 2.9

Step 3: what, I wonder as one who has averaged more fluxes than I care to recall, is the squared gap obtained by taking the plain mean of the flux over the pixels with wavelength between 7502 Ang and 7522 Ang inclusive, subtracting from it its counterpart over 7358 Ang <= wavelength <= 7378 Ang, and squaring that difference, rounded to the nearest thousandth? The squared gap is 0.000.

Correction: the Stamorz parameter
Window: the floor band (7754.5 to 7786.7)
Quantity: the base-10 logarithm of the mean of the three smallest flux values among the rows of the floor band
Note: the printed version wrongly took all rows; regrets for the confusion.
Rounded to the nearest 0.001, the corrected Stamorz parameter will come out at 0.749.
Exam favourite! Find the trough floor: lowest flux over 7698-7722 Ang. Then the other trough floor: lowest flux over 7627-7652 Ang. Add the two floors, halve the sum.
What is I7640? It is 5.72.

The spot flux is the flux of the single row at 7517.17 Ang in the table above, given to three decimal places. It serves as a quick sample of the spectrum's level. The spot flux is 6.129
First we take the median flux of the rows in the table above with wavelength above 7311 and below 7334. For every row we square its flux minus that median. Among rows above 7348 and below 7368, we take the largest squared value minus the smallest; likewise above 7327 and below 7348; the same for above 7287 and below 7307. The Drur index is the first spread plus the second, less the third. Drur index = 0.03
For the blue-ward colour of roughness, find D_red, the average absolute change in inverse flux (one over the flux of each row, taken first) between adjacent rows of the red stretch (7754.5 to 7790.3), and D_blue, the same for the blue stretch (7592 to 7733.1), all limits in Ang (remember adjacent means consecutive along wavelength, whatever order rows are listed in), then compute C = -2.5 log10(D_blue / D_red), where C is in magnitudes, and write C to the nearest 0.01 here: -0.50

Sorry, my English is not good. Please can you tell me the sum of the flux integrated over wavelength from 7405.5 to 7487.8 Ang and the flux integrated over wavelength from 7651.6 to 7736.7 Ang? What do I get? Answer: 974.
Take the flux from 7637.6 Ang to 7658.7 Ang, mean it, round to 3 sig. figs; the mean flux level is 5.85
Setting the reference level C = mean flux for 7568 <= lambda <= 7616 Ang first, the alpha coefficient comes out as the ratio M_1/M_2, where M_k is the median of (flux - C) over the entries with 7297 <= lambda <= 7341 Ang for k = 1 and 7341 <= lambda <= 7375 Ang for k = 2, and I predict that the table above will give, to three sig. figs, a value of 1.13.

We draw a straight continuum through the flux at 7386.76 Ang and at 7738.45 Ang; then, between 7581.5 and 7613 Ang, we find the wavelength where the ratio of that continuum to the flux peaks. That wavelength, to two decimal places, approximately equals 7586.72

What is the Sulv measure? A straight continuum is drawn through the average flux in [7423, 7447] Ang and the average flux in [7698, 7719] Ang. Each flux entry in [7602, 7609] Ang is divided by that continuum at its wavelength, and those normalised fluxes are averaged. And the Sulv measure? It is 1.015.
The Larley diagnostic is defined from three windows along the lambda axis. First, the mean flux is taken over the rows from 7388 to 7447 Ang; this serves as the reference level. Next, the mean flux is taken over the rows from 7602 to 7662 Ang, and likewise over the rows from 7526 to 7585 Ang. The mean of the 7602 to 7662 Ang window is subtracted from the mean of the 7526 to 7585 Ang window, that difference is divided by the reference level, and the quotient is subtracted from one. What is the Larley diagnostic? 0.980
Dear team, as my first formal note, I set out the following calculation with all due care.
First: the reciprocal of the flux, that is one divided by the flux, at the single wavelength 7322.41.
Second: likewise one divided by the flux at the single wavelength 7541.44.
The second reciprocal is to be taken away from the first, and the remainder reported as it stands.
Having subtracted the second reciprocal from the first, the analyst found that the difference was 0.000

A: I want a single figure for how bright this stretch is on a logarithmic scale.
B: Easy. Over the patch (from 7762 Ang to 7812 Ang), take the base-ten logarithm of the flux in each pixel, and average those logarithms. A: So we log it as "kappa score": 0.754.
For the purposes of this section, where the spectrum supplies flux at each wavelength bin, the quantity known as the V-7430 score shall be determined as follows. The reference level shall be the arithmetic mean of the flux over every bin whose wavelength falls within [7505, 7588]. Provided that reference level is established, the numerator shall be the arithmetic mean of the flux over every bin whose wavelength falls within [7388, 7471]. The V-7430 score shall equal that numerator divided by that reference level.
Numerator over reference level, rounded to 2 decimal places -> 0.99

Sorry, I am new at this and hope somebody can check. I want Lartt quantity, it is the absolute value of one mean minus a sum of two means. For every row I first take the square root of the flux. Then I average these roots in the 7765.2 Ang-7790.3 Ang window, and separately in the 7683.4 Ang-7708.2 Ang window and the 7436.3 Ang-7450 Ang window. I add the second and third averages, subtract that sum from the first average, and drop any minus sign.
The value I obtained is 2.44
